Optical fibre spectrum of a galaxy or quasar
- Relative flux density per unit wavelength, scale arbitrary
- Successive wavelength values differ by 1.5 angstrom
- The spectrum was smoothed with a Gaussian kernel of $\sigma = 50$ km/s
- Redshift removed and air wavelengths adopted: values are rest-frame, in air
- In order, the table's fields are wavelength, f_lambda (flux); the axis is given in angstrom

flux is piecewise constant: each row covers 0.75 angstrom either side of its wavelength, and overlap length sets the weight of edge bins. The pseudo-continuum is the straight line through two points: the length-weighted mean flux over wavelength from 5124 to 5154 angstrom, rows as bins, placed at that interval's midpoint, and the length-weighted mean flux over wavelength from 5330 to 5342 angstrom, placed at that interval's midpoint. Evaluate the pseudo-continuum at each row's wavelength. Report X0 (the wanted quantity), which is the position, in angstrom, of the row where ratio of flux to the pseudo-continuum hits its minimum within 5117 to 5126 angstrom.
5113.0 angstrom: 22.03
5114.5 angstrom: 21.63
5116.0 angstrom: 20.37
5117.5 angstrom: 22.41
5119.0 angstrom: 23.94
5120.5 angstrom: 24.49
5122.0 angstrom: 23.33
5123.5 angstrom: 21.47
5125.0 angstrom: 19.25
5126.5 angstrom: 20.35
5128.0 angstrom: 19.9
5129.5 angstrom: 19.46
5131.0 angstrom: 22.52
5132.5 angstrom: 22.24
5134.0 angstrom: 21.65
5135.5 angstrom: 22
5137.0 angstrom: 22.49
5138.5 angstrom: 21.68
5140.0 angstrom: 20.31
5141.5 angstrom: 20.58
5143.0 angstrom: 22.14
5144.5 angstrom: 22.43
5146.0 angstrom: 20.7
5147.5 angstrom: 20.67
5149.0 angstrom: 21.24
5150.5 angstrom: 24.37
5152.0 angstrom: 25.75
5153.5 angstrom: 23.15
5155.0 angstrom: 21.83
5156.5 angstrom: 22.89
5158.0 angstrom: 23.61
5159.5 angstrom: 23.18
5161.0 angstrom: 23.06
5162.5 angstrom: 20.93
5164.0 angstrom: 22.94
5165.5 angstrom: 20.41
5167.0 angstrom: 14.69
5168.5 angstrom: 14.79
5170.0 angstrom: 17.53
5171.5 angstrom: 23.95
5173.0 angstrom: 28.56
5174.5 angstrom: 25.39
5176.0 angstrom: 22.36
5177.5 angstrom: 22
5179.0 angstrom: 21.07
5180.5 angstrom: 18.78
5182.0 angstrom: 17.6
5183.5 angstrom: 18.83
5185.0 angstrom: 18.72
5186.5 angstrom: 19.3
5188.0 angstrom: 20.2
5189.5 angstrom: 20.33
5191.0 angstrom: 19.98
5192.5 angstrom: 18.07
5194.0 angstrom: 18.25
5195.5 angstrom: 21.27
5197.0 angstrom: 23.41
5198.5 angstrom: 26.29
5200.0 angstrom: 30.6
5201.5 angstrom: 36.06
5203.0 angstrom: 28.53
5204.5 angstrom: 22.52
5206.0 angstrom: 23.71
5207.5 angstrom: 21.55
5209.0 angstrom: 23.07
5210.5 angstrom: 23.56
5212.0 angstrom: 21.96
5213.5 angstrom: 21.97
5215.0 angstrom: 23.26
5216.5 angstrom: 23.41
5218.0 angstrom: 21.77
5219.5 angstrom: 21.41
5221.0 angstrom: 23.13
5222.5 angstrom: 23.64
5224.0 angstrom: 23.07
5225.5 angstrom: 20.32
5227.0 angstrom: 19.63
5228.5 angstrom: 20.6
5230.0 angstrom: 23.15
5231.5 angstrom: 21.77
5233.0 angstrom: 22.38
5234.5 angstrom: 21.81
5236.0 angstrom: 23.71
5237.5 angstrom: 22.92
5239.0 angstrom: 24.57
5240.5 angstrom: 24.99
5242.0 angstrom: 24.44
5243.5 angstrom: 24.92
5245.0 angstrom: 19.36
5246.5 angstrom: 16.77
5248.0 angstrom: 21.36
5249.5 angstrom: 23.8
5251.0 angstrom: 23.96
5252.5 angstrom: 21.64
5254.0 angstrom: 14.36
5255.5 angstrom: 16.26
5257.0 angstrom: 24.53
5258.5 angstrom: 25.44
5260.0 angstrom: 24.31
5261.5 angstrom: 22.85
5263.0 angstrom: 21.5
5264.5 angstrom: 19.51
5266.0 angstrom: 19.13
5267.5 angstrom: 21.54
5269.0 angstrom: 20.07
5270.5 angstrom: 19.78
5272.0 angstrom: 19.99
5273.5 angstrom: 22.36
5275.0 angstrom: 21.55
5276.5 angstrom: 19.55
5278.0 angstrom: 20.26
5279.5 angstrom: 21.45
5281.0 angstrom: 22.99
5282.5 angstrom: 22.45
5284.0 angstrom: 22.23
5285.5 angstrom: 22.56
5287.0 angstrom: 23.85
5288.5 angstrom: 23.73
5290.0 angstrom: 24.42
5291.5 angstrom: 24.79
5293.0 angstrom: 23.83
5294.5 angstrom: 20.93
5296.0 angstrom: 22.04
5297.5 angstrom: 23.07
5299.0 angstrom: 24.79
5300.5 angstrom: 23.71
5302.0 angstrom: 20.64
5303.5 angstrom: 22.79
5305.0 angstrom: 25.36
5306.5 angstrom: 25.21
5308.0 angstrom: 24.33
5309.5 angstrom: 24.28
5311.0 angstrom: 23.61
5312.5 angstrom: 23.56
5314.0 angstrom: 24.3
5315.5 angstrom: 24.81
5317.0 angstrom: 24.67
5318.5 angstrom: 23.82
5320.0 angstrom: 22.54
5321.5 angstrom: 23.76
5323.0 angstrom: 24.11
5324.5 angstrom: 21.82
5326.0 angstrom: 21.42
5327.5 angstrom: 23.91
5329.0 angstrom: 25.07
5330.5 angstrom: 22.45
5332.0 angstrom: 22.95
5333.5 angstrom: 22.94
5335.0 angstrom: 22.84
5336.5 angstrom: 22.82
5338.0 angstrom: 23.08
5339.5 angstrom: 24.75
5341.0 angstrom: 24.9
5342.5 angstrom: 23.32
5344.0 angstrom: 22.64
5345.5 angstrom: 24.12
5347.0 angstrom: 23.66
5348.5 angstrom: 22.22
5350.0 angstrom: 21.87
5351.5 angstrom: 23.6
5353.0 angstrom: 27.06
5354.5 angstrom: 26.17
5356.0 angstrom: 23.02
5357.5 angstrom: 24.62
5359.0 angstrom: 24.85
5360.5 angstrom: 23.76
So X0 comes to 5125.0 angstrom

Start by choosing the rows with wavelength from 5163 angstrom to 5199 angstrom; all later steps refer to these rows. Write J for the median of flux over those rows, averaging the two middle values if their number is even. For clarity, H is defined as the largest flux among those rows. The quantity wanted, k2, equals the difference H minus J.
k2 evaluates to 8.3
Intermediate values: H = 28.56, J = 20.3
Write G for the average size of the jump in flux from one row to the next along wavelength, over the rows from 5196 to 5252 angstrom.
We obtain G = 1.9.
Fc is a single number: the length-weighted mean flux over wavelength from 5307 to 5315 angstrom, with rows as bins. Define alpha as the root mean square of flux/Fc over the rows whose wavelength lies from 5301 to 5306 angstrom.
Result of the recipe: 0.96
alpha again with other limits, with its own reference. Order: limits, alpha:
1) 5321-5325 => 0.97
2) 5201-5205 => 1.23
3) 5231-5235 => 0.91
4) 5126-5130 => 0.83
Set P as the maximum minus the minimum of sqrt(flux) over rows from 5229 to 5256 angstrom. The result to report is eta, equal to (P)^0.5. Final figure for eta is 1.1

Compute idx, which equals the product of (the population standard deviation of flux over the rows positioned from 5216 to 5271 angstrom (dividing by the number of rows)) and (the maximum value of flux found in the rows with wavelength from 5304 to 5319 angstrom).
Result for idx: 64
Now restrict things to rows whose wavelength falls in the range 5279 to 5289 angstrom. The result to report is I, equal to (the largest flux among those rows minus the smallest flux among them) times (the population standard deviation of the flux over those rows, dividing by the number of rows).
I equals 2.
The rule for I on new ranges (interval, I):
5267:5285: 4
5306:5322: 2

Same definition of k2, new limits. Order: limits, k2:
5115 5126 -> 2.1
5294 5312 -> 1.7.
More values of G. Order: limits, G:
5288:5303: 1.4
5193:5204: 4.2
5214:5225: 0.8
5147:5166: 1.5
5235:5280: 2.0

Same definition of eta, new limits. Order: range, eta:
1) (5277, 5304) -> 0.7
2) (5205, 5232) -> 0.7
